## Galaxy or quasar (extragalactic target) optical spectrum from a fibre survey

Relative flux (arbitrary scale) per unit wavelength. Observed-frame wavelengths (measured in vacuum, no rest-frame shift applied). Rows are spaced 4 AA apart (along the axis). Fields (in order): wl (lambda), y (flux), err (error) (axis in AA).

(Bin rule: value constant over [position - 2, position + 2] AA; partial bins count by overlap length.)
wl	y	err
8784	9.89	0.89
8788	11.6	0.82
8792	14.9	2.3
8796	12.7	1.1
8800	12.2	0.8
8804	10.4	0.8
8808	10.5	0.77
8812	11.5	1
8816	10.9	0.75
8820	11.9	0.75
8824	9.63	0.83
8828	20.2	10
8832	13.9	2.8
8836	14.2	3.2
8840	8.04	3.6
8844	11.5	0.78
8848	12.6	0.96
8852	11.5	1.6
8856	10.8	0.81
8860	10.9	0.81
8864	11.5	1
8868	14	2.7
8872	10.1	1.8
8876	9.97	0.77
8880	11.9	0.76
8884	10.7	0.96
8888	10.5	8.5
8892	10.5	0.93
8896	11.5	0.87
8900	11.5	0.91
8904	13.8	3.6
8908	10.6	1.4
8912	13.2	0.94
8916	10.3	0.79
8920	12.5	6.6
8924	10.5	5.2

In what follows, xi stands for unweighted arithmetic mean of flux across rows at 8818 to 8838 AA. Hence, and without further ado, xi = 14.0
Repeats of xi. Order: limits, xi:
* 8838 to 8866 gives 11.0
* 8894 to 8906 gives 12.3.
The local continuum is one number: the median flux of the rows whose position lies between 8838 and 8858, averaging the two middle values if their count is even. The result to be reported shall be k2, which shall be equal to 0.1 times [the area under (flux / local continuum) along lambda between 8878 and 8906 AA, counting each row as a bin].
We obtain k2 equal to 2.80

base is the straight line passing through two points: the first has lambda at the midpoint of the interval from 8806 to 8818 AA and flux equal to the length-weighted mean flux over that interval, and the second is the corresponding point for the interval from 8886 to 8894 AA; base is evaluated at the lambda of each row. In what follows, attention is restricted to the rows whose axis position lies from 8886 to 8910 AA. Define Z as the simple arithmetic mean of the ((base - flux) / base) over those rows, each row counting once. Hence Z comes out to -0.09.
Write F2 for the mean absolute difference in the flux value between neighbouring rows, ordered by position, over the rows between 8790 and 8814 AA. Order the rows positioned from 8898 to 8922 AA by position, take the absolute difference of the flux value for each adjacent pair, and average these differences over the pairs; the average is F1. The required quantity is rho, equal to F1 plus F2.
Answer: 3.8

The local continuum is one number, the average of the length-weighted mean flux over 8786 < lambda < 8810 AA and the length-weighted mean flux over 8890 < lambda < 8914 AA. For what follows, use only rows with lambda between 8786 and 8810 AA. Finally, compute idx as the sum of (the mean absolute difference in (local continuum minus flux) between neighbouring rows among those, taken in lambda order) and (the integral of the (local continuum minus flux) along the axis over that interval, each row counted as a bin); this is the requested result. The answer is -1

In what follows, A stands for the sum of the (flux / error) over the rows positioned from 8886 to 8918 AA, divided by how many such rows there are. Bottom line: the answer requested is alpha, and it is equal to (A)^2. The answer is 92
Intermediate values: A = 9.6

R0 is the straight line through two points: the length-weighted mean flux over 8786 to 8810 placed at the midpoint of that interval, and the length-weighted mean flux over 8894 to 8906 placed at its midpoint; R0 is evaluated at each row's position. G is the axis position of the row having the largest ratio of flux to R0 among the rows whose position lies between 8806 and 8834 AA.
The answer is 8828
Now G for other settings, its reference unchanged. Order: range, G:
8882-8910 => 8904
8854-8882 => 8868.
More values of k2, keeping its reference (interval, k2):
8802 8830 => 2.96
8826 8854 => 3.20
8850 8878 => 2.74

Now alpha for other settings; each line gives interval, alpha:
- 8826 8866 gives 76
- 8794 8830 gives 147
